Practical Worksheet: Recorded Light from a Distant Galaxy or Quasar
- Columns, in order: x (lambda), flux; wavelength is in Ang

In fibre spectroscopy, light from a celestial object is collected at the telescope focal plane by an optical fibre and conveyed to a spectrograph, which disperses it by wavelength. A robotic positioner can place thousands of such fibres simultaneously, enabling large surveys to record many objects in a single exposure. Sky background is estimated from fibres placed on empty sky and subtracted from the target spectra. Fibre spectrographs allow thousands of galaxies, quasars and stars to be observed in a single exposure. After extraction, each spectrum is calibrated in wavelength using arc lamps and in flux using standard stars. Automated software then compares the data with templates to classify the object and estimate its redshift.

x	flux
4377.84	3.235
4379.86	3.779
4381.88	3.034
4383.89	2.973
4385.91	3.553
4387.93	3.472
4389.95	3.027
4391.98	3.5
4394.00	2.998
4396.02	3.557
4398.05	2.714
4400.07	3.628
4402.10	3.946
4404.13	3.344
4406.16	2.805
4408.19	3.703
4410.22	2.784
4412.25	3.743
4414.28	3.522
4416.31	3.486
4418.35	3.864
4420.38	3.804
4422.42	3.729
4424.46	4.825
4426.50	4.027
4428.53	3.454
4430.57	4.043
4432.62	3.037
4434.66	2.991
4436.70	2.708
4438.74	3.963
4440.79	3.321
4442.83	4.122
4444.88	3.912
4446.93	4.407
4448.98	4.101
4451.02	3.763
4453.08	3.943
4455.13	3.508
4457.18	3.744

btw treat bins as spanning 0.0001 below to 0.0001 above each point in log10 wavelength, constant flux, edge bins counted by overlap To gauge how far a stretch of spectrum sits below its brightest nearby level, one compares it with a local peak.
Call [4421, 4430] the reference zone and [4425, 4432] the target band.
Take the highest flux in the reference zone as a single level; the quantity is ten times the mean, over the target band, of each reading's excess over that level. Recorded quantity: -10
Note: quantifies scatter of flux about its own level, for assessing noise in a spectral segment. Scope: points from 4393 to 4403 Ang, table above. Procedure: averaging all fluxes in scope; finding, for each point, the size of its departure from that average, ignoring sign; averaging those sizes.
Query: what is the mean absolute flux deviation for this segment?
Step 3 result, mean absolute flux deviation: 0.41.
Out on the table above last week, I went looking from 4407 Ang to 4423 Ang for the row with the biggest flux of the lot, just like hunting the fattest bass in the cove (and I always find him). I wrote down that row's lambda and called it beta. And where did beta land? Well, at 4418.35 Ang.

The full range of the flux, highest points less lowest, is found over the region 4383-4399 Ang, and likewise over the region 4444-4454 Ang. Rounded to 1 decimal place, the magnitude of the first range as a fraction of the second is 1.3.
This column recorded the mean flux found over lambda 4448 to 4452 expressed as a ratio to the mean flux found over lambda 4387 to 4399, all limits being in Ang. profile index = 1.2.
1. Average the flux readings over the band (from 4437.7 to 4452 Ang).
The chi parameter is 3.9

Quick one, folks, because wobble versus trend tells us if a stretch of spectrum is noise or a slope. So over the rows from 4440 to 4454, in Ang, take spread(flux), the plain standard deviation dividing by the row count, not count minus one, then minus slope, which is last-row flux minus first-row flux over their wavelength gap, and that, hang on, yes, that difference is 0.26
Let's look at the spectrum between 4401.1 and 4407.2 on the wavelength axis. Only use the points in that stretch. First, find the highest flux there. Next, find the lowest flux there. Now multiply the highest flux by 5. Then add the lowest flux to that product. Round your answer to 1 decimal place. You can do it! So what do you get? 22.5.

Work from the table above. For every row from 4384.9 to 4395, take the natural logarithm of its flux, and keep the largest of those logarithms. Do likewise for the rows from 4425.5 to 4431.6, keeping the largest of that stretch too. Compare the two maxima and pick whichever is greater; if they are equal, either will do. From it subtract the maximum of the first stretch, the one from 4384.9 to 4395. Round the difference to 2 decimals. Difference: 0.13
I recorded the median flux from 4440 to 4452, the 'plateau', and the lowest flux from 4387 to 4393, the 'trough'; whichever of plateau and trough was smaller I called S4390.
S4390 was 3.03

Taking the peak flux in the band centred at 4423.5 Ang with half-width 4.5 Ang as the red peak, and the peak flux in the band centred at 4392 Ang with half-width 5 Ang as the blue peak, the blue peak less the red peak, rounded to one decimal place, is -1.3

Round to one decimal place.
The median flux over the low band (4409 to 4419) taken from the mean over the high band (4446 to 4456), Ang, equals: 0.4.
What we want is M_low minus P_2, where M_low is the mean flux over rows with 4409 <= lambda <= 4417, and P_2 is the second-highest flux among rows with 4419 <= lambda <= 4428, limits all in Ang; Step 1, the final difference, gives -0.64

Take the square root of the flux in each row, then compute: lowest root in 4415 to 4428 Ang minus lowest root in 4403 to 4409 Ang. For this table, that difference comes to 0.19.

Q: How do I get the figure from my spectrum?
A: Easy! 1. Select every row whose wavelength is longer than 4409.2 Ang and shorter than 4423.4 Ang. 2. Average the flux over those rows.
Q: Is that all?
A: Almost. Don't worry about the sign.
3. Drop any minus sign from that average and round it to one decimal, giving 3.6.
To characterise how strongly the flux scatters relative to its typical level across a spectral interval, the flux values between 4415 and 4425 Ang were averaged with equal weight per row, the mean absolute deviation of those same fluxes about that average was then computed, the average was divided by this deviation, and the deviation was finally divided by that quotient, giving 0.03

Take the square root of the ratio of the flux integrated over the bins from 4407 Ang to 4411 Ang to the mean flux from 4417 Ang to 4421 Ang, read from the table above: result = 1.85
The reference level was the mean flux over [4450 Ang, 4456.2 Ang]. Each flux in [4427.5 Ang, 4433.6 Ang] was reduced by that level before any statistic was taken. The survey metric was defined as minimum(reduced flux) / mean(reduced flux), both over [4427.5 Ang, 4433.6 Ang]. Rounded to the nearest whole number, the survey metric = 3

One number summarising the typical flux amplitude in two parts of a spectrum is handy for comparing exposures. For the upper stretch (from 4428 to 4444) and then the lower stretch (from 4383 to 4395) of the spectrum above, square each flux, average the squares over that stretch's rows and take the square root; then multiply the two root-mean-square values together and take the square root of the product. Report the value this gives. 3.38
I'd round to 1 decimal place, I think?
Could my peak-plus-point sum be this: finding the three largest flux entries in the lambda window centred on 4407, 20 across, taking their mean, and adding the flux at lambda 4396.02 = 7.4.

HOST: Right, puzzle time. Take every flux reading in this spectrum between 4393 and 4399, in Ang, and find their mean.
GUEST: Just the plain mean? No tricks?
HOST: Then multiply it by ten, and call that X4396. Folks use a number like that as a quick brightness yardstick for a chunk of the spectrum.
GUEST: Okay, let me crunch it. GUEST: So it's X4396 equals 30.9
